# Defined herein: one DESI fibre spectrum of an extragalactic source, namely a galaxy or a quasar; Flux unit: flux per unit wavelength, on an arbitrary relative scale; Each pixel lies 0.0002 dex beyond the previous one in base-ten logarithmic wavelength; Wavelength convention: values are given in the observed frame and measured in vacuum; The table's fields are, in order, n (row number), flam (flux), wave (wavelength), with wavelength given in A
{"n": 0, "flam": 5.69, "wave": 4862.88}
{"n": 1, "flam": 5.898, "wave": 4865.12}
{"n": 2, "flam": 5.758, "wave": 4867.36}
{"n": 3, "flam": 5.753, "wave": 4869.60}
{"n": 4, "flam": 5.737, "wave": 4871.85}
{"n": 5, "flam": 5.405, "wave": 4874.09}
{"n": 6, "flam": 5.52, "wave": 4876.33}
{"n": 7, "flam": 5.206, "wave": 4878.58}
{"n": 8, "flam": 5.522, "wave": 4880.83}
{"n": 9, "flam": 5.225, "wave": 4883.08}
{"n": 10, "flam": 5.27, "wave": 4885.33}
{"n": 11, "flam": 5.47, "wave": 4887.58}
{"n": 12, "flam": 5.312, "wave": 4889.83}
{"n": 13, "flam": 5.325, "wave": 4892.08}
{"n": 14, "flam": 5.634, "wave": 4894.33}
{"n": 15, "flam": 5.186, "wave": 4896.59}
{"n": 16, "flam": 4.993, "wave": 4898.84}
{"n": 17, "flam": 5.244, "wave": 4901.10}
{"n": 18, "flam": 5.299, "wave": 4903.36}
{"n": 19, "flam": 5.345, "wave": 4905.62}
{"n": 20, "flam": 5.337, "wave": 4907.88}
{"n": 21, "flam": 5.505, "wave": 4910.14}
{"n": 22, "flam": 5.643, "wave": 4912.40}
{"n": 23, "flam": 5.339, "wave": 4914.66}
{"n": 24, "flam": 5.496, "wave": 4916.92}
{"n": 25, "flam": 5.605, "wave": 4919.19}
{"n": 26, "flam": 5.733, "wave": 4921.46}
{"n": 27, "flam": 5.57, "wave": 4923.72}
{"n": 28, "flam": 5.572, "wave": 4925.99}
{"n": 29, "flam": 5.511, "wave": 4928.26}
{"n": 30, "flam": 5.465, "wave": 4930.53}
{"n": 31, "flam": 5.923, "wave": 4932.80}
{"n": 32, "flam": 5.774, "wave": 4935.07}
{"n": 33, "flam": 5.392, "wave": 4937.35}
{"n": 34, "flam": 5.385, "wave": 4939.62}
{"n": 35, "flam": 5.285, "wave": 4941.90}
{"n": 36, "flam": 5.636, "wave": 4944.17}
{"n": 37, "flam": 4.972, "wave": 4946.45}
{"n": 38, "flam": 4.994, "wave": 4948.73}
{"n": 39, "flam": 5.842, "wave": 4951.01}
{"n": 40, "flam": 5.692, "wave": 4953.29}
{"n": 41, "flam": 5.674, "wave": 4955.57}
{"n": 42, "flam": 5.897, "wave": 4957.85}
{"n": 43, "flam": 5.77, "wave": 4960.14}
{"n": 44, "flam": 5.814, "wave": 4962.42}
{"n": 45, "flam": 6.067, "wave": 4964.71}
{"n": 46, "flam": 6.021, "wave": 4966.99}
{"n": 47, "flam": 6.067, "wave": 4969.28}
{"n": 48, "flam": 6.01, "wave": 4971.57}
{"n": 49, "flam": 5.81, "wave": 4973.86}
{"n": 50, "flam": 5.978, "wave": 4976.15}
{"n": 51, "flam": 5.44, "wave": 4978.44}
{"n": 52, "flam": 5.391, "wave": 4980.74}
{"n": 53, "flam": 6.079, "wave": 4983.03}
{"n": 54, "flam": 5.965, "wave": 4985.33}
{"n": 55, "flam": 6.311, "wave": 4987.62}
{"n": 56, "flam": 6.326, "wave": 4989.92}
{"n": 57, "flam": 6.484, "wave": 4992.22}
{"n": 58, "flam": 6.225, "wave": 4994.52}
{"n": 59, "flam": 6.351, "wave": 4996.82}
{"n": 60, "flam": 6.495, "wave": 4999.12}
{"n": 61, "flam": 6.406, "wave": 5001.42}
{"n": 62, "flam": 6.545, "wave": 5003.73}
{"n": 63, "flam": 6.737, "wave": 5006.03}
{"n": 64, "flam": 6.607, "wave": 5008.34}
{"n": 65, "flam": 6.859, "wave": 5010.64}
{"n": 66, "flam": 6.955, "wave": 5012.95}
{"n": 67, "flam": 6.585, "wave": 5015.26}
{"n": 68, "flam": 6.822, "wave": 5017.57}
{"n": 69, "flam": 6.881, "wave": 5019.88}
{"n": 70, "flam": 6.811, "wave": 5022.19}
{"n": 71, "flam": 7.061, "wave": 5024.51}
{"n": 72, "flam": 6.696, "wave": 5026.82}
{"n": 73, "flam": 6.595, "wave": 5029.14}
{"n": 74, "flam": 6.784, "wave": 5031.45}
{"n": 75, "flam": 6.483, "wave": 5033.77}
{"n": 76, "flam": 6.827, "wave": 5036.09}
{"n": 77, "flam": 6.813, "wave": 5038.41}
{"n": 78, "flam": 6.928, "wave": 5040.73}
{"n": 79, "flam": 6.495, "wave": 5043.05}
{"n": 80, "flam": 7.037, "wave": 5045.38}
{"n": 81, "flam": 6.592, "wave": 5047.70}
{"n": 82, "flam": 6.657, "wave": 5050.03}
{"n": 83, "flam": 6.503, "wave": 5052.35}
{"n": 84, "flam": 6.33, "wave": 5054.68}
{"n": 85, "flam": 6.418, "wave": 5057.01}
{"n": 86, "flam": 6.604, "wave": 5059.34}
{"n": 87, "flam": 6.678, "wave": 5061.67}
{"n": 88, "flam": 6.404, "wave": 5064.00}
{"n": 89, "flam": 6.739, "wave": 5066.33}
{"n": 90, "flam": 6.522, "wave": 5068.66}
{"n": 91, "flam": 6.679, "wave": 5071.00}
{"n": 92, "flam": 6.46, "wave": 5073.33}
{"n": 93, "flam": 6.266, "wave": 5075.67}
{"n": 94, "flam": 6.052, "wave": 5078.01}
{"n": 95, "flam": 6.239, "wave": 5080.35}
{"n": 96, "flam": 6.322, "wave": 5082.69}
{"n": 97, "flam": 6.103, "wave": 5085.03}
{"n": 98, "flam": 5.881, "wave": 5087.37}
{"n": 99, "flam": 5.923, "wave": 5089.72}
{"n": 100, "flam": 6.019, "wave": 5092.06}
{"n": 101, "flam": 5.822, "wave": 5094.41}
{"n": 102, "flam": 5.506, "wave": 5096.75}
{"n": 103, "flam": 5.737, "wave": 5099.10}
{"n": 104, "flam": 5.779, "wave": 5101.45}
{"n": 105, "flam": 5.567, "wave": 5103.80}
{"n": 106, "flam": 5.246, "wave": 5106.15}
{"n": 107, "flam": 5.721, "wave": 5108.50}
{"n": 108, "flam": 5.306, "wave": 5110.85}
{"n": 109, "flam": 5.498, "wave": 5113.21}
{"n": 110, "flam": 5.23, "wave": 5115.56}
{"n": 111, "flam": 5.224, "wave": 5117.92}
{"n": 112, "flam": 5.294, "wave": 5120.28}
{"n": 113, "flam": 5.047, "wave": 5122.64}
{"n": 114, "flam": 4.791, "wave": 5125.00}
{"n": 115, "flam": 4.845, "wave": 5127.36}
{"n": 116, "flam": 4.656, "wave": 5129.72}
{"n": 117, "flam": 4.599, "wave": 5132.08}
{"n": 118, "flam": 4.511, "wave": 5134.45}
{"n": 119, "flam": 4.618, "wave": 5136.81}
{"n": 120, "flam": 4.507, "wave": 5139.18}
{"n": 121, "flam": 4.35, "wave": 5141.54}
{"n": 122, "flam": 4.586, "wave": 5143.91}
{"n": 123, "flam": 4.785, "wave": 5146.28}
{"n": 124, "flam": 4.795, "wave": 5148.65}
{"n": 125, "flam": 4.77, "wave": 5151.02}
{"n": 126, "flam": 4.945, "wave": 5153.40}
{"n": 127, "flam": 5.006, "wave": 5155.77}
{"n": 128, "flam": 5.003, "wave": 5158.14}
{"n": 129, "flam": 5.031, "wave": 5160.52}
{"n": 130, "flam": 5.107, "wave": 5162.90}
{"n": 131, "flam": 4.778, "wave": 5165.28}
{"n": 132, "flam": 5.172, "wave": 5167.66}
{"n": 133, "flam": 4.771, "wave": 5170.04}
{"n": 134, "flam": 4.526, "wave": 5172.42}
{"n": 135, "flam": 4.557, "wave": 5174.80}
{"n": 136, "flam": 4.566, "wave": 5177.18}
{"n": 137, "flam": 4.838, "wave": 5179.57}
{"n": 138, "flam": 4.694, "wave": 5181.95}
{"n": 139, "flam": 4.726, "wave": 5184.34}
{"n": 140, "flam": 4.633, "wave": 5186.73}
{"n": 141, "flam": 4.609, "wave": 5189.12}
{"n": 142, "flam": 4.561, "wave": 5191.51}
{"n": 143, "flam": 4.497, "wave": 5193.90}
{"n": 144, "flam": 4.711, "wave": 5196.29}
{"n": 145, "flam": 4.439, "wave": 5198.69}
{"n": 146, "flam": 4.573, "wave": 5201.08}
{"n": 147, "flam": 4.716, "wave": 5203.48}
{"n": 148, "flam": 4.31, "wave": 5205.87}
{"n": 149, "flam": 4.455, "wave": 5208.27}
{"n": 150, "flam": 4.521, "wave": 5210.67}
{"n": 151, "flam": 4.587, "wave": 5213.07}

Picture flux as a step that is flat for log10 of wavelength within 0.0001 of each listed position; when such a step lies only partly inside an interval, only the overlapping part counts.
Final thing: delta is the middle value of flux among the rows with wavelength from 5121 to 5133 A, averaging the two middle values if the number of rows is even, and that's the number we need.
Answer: 4.8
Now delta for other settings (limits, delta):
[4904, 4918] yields 5.4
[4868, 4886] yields 5.5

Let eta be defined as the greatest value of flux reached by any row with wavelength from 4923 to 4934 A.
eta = 5.923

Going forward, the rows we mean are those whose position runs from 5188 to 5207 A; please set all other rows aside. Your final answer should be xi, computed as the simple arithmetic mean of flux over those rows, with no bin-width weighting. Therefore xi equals 4.6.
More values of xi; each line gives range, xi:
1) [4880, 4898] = 5.4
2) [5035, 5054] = 6.7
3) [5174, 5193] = 4.6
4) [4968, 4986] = 5.8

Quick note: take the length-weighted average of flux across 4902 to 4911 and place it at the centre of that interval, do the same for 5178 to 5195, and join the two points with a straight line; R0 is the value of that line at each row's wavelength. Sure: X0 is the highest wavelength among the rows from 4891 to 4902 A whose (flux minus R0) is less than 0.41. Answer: 4901.10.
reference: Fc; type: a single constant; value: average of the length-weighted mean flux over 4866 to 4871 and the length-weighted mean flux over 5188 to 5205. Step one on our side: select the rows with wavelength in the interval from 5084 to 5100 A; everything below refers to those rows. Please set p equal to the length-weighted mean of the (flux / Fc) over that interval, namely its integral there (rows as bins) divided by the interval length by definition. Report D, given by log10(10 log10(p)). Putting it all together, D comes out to -0.27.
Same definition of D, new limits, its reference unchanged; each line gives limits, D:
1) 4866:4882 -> -0.50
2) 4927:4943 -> -0.53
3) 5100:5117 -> -0.60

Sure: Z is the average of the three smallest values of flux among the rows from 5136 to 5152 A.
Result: 4.5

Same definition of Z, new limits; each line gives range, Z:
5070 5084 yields 6.2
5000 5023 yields 6.5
